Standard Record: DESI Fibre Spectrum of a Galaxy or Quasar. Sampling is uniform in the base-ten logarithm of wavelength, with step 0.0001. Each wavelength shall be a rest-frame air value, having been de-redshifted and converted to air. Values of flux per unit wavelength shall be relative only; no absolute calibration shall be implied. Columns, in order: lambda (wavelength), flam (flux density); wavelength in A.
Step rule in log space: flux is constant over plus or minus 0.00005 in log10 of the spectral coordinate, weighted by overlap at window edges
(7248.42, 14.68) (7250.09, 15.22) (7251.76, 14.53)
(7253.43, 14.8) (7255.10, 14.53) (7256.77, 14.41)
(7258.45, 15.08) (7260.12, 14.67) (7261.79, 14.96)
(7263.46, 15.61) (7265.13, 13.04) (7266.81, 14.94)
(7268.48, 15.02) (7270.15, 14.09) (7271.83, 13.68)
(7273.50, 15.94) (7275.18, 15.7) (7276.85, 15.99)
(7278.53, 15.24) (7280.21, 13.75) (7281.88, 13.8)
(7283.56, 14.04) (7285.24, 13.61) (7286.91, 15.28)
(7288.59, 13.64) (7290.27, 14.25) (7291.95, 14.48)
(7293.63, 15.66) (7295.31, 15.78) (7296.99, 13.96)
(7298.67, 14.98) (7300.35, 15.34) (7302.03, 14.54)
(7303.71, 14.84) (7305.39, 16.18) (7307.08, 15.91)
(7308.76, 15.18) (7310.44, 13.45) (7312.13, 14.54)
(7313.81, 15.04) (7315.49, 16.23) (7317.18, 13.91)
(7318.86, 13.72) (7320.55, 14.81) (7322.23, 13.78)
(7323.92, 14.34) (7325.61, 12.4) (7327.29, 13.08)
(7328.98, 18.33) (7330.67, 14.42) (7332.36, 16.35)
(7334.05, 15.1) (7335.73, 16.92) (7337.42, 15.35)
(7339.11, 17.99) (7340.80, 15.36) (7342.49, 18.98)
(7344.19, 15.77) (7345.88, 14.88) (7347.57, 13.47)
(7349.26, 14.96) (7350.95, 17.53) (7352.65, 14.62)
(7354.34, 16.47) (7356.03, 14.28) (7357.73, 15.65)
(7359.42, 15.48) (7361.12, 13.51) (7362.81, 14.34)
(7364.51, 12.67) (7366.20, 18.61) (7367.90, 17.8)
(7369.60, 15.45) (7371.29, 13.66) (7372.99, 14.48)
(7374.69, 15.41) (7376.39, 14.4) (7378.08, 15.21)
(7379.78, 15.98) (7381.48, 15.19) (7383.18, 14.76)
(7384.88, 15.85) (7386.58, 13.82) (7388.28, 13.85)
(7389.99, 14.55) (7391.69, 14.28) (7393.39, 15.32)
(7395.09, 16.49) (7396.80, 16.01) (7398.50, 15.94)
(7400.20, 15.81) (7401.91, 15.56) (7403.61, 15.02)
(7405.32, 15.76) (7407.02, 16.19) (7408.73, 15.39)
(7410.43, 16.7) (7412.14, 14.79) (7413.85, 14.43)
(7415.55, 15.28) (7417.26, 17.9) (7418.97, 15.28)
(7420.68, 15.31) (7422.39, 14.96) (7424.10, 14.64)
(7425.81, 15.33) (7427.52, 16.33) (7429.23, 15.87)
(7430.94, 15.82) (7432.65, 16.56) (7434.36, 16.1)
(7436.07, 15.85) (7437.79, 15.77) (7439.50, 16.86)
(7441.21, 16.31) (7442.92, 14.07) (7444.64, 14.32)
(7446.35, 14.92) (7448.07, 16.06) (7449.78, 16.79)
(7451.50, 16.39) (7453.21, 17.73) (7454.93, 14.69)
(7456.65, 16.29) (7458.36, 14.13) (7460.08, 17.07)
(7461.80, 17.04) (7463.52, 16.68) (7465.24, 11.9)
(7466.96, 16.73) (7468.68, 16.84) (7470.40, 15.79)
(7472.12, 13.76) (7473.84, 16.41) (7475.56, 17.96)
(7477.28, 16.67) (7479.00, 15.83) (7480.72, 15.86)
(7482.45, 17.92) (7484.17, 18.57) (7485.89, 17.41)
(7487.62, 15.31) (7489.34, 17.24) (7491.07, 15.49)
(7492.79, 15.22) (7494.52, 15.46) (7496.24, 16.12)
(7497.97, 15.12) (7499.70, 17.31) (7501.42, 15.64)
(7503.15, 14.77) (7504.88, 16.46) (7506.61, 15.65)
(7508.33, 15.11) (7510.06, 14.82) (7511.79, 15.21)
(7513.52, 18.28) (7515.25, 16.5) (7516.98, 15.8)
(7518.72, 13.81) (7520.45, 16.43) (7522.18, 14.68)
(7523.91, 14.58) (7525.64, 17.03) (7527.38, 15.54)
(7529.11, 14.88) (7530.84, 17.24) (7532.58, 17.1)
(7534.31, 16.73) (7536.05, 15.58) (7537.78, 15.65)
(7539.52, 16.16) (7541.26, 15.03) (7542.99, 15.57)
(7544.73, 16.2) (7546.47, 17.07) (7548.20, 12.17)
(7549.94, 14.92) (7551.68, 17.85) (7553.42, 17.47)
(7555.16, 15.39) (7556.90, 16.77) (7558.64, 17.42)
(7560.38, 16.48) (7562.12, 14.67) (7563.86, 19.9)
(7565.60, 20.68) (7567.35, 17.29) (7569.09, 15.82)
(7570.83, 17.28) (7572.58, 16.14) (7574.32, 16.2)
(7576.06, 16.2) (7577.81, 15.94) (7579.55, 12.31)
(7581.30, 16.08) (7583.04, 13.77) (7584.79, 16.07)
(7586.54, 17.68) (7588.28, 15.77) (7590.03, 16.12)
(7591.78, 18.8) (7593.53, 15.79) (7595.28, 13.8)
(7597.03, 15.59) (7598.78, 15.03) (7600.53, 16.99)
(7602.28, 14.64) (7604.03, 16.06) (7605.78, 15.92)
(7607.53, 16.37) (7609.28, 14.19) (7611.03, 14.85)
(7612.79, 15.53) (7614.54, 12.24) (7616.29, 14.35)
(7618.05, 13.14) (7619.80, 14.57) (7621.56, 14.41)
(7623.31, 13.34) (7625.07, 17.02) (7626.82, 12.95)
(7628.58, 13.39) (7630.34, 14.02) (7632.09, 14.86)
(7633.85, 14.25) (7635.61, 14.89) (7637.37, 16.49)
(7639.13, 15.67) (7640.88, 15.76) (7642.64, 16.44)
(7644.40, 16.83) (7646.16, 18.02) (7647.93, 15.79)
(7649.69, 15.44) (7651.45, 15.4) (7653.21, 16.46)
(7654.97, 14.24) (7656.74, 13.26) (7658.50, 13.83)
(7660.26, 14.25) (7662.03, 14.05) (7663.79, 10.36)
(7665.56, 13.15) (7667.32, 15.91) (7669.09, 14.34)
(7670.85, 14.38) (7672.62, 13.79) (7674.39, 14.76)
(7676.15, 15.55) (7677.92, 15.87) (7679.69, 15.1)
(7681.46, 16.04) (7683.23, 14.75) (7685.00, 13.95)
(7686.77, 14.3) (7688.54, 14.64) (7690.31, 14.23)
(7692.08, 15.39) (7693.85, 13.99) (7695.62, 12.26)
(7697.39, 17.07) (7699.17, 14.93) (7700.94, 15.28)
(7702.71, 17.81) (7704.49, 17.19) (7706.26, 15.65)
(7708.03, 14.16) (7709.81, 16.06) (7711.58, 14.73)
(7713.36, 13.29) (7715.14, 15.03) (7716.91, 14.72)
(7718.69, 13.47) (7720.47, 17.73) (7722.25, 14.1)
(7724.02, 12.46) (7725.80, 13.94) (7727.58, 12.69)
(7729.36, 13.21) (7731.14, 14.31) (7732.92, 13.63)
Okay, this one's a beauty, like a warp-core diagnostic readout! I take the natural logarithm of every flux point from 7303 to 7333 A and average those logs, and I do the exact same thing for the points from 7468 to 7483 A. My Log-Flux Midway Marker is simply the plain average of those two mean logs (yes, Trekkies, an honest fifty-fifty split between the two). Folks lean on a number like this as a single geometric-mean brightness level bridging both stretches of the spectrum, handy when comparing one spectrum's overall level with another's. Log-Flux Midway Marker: 2.74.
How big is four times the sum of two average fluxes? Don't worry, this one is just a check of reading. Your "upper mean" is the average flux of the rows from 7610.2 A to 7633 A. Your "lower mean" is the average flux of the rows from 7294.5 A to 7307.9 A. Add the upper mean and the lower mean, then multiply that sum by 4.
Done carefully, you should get 118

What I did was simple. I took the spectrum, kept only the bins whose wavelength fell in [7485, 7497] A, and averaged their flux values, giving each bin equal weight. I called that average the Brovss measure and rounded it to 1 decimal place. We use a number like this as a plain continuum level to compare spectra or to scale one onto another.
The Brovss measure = 16.0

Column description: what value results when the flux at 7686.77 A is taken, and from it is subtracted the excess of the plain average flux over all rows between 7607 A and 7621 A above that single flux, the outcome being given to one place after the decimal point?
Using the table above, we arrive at 14.2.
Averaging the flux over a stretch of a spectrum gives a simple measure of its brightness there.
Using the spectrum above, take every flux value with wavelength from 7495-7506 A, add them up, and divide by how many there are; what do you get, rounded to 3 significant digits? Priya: 15.9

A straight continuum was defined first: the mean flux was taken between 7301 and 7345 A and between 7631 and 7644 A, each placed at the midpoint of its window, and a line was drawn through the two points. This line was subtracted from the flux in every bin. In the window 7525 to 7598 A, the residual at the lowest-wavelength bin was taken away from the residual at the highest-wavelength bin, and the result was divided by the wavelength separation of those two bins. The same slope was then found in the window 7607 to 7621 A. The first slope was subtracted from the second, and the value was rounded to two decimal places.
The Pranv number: -0.13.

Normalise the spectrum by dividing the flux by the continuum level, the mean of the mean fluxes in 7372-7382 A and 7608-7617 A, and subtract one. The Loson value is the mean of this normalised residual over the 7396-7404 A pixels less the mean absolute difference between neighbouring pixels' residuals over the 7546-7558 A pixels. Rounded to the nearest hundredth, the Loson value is -0.10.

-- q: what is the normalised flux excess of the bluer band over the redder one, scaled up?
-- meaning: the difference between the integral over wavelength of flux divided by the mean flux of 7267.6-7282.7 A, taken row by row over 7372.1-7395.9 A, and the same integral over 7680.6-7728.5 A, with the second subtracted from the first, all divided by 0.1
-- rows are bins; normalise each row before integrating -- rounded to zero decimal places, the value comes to -238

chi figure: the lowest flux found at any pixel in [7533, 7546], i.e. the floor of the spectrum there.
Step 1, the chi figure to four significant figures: 15.03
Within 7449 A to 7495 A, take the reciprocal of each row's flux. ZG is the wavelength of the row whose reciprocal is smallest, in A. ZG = 7484.17 A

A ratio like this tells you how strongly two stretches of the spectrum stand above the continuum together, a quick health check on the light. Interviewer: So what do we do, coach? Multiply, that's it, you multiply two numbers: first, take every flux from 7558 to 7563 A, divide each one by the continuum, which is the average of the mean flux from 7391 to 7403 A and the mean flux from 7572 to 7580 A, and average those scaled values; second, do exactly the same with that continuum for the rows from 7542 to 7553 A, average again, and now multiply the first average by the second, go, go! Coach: 1.05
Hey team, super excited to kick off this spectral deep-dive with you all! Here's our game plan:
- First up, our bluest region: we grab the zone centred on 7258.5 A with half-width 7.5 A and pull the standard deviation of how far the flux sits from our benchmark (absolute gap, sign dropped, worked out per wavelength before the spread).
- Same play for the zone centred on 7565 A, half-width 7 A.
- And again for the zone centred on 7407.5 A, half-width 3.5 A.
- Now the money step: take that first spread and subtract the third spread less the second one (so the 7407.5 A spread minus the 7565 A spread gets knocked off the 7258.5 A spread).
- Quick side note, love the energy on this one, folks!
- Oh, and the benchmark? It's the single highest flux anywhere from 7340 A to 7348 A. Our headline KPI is 1.2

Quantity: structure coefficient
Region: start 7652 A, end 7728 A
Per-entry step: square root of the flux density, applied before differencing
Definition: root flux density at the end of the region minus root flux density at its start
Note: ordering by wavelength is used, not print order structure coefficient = -0.5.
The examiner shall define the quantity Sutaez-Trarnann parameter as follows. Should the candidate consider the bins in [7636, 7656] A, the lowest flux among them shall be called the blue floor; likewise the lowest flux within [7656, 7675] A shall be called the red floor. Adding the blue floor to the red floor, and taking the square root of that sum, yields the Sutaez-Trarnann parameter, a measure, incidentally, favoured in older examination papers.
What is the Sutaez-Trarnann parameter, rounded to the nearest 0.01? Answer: 4.96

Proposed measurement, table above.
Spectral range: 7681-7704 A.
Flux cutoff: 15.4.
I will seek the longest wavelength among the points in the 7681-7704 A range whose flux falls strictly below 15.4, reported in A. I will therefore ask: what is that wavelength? 7700.94 A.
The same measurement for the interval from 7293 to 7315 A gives 7313.81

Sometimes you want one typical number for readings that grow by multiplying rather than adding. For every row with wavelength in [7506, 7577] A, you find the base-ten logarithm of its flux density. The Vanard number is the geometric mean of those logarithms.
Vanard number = 1.206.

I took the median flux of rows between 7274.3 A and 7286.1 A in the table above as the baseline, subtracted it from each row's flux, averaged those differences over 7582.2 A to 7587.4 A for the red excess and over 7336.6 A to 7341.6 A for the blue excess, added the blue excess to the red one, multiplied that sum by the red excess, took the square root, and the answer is 2.7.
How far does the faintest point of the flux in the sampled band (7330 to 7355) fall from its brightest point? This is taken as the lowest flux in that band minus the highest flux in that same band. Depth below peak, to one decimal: -5.5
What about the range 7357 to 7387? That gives -5.9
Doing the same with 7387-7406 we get -2.6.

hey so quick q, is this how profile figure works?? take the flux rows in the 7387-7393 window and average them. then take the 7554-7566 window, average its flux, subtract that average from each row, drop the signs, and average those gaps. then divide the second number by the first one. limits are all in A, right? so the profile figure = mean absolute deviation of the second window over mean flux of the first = 0.12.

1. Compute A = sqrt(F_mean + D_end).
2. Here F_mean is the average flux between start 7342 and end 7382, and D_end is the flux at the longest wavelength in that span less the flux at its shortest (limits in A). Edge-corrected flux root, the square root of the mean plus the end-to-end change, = 3.40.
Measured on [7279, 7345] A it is 4.13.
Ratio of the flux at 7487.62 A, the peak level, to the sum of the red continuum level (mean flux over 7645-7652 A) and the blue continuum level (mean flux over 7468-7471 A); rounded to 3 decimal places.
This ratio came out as 0.471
